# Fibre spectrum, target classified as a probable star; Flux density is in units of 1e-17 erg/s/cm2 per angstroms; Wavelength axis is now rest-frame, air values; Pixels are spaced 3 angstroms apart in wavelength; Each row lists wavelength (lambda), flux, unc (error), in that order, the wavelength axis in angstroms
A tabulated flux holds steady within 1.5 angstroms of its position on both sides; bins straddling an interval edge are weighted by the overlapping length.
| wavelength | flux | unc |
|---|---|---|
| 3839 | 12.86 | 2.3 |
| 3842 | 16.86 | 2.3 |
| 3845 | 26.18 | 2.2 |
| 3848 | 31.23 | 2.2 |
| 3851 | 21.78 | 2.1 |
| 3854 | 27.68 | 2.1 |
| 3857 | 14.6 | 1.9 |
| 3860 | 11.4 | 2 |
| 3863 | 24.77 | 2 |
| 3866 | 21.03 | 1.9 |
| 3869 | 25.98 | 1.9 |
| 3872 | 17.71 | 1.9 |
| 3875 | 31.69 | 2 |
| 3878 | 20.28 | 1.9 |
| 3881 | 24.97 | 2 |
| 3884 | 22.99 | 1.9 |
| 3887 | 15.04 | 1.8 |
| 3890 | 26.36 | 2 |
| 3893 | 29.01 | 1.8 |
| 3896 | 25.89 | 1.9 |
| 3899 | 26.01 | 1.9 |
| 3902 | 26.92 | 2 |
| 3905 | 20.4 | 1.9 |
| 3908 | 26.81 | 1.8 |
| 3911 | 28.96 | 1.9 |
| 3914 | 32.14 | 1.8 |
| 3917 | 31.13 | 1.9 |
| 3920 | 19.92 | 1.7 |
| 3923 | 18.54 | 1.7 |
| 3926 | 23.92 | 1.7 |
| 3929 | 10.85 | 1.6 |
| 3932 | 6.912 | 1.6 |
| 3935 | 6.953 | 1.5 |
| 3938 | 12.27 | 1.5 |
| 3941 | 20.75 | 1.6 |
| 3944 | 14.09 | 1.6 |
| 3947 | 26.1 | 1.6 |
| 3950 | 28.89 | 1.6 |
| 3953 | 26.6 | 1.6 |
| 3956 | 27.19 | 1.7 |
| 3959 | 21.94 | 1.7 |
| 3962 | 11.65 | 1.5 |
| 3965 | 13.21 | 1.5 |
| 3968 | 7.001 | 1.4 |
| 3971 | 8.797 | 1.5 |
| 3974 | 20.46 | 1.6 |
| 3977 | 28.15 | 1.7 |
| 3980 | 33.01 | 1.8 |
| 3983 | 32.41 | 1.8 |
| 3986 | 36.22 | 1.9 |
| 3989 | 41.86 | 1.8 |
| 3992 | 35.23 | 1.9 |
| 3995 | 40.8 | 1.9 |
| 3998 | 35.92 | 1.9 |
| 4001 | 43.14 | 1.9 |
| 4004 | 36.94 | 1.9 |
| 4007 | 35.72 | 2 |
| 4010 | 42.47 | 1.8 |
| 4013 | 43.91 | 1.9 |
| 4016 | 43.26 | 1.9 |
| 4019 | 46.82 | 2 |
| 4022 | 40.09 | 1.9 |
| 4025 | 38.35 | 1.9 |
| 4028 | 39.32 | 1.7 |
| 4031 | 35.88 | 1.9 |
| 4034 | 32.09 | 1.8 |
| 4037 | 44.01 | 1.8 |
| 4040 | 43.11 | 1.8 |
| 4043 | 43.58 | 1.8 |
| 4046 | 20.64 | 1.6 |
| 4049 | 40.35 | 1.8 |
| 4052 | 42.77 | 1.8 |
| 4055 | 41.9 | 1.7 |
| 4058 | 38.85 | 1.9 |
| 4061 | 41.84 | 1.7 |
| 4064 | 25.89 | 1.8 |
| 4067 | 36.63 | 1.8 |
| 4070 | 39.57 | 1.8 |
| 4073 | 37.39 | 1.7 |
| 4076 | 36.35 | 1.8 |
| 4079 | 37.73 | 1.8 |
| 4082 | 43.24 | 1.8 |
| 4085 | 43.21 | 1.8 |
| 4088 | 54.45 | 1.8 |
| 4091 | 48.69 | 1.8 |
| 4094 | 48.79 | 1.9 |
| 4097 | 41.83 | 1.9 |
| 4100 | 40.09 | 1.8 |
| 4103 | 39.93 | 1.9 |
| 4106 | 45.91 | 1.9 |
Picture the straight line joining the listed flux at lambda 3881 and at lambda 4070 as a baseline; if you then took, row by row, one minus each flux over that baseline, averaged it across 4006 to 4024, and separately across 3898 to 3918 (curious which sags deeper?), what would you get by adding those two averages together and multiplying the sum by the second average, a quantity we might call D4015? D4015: 0.003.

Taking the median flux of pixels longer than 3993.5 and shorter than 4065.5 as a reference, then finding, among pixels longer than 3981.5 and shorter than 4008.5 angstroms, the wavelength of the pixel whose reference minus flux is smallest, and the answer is 4001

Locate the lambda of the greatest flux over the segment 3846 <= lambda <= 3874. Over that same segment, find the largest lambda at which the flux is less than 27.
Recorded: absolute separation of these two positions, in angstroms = 24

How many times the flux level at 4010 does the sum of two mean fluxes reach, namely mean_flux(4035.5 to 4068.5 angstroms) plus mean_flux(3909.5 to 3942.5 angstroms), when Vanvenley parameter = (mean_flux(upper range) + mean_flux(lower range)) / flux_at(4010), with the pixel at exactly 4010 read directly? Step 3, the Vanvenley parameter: 1.35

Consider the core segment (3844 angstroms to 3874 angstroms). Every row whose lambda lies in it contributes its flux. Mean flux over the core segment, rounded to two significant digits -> 22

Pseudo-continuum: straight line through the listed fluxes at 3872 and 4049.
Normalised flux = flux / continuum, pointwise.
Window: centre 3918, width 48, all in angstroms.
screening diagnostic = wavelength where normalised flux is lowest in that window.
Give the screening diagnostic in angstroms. 3935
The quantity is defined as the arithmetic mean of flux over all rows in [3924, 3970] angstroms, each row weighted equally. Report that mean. 17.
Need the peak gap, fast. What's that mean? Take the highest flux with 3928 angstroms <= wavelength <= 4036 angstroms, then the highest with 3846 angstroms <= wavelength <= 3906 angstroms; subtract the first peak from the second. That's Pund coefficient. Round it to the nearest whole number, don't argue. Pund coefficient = -15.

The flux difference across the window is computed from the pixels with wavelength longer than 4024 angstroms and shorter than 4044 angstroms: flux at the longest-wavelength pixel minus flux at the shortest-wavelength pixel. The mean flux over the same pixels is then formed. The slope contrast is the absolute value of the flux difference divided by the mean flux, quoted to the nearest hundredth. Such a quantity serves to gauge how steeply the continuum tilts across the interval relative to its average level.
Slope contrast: 0.13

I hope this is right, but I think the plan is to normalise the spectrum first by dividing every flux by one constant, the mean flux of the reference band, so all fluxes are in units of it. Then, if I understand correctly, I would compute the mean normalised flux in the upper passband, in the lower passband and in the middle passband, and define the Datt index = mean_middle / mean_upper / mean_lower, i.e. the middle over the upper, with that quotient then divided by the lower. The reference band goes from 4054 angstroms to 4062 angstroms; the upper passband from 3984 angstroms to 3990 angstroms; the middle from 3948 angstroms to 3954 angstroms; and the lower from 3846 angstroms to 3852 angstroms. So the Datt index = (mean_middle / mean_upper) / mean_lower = 1.1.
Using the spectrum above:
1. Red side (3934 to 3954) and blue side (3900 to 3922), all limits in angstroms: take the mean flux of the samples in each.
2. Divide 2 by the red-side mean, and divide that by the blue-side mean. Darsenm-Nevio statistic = 0.0039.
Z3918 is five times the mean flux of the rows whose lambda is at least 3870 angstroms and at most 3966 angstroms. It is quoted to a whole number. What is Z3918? 109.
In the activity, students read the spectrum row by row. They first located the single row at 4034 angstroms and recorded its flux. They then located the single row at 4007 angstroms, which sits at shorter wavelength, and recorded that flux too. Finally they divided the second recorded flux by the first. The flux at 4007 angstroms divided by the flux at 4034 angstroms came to 1.1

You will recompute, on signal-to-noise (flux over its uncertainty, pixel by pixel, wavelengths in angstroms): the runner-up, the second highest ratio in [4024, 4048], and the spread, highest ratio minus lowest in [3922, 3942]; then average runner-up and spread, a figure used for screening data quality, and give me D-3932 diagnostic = 17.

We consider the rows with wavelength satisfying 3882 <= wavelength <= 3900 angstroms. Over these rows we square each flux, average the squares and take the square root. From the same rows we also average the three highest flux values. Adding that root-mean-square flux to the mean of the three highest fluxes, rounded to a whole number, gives 52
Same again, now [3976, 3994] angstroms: 73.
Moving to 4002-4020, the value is 86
